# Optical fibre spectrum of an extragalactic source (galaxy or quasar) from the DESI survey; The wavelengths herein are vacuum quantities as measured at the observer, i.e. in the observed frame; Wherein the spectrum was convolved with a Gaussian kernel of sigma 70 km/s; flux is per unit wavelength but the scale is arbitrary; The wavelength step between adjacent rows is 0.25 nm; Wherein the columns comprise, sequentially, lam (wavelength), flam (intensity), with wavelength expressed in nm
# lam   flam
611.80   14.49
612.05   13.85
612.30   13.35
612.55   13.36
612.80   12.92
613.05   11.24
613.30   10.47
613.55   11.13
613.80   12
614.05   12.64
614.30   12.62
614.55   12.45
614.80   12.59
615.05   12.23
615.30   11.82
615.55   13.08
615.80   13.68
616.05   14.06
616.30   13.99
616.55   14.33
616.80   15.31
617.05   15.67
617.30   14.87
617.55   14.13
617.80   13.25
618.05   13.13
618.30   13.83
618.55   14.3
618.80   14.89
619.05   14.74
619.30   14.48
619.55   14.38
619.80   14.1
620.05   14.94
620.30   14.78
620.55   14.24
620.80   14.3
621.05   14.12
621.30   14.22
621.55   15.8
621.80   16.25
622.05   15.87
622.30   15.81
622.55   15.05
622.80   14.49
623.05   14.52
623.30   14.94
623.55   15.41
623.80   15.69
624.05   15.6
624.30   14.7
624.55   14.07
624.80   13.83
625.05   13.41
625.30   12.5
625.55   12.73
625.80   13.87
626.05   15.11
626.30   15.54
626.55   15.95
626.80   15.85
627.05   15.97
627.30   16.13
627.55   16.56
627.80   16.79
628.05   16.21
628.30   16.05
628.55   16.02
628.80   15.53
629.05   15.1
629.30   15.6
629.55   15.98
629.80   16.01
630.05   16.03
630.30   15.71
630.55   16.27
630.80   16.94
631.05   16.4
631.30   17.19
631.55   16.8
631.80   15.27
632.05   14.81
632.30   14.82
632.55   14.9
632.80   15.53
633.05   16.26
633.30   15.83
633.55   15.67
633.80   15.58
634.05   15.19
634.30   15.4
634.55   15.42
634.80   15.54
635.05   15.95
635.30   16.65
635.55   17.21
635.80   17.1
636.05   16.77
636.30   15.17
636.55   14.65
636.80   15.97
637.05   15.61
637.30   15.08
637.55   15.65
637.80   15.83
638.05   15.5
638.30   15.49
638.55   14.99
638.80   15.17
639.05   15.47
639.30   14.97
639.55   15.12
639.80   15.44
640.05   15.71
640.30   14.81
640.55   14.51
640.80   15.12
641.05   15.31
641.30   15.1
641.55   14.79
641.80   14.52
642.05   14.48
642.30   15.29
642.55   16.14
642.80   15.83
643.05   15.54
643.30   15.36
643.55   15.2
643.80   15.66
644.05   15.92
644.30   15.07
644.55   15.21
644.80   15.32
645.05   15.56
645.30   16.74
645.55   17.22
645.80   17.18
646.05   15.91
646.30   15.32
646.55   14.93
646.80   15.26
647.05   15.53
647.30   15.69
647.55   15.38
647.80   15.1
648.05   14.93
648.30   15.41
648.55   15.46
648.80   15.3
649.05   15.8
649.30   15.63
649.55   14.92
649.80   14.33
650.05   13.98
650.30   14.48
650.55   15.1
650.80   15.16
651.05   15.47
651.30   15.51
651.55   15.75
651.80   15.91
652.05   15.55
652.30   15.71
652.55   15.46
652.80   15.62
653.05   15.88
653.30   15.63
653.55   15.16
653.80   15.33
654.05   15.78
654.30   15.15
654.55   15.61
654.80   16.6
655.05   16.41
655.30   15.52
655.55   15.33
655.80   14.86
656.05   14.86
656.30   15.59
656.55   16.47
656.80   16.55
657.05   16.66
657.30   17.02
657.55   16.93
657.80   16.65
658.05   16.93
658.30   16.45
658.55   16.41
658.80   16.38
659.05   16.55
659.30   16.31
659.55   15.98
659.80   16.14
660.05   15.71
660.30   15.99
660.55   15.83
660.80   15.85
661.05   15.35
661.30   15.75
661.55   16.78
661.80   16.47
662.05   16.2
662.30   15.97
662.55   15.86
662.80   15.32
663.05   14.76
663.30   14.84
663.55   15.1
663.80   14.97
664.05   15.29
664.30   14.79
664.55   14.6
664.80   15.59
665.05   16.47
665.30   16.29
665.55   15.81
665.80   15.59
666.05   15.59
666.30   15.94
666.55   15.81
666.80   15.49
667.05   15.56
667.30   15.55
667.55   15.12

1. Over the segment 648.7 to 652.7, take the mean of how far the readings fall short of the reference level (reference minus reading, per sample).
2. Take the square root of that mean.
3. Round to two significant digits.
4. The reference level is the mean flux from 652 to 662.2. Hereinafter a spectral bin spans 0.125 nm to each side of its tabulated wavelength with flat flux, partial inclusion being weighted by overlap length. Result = 0.86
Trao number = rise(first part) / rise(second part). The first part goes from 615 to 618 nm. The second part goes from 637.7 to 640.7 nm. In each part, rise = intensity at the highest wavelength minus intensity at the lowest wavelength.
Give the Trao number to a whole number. -1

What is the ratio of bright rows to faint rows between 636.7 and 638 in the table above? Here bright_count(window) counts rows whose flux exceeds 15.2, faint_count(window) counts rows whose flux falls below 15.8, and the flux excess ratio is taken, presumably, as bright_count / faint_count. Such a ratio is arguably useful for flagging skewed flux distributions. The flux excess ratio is 1.33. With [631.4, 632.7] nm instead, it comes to 0.50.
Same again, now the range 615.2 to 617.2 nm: 0.25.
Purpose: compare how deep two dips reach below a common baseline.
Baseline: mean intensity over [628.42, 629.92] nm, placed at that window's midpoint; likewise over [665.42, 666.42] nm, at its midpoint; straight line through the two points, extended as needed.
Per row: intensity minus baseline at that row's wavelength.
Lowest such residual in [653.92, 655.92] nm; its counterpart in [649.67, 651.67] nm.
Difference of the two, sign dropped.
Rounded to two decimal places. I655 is 0.88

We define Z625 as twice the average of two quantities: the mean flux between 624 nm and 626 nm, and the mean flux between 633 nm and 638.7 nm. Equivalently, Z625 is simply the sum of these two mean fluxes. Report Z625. 29.6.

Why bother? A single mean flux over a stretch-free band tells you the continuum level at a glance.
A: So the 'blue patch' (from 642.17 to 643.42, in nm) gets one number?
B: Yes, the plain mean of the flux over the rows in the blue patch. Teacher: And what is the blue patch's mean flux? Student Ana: 15.6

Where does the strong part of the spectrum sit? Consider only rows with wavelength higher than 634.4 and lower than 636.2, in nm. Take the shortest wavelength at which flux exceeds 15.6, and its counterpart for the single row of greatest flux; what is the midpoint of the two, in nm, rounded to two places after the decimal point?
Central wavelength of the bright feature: 635.30 nm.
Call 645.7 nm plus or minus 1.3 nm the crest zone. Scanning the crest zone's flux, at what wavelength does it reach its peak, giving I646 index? 645.55 nm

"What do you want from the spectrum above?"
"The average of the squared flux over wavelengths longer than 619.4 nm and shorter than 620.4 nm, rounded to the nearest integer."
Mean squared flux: 212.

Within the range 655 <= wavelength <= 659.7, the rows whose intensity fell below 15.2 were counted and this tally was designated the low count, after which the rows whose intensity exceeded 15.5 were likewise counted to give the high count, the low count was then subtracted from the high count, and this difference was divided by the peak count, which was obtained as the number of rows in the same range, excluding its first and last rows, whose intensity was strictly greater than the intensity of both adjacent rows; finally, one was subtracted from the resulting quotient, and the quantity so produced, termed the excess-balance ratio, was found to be 3.7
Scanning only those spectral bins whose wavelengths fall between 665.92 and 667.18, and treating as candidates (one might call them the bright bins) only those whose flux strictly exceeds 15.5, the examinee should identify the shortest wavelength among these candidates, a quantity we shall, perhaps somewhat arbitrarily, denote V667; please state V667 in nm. 666.05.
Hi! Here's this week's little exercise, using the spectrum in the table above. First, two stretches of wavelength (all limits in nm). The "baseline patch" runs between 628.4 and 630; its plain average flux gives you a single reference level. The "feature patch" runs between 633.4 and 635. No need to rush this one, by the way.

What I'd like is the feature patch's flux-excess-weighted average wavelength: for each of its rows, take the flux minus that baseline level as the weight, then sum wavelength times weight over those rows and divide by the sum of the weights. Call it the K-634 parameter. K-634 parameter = 634.25 nm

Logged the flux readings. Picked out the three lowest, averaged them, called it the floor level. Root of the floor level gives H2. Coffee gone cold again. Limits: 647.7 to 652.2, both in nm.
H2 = 3.78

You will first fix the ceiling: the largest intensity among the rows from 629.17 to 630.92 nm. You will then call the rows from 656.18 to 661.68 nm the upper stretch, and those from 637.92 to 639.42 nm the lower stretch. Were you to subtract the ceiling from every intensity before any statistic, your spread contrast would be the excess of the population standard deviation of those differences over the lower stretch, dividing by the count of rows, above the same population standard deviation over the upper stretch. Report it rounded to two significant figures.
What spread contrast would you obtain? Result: -0.23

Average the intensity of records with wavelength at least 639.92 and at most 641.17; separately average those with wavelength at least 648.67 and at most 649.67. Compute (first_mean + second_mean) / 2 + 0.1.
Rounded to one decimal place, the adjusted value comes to 15.4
